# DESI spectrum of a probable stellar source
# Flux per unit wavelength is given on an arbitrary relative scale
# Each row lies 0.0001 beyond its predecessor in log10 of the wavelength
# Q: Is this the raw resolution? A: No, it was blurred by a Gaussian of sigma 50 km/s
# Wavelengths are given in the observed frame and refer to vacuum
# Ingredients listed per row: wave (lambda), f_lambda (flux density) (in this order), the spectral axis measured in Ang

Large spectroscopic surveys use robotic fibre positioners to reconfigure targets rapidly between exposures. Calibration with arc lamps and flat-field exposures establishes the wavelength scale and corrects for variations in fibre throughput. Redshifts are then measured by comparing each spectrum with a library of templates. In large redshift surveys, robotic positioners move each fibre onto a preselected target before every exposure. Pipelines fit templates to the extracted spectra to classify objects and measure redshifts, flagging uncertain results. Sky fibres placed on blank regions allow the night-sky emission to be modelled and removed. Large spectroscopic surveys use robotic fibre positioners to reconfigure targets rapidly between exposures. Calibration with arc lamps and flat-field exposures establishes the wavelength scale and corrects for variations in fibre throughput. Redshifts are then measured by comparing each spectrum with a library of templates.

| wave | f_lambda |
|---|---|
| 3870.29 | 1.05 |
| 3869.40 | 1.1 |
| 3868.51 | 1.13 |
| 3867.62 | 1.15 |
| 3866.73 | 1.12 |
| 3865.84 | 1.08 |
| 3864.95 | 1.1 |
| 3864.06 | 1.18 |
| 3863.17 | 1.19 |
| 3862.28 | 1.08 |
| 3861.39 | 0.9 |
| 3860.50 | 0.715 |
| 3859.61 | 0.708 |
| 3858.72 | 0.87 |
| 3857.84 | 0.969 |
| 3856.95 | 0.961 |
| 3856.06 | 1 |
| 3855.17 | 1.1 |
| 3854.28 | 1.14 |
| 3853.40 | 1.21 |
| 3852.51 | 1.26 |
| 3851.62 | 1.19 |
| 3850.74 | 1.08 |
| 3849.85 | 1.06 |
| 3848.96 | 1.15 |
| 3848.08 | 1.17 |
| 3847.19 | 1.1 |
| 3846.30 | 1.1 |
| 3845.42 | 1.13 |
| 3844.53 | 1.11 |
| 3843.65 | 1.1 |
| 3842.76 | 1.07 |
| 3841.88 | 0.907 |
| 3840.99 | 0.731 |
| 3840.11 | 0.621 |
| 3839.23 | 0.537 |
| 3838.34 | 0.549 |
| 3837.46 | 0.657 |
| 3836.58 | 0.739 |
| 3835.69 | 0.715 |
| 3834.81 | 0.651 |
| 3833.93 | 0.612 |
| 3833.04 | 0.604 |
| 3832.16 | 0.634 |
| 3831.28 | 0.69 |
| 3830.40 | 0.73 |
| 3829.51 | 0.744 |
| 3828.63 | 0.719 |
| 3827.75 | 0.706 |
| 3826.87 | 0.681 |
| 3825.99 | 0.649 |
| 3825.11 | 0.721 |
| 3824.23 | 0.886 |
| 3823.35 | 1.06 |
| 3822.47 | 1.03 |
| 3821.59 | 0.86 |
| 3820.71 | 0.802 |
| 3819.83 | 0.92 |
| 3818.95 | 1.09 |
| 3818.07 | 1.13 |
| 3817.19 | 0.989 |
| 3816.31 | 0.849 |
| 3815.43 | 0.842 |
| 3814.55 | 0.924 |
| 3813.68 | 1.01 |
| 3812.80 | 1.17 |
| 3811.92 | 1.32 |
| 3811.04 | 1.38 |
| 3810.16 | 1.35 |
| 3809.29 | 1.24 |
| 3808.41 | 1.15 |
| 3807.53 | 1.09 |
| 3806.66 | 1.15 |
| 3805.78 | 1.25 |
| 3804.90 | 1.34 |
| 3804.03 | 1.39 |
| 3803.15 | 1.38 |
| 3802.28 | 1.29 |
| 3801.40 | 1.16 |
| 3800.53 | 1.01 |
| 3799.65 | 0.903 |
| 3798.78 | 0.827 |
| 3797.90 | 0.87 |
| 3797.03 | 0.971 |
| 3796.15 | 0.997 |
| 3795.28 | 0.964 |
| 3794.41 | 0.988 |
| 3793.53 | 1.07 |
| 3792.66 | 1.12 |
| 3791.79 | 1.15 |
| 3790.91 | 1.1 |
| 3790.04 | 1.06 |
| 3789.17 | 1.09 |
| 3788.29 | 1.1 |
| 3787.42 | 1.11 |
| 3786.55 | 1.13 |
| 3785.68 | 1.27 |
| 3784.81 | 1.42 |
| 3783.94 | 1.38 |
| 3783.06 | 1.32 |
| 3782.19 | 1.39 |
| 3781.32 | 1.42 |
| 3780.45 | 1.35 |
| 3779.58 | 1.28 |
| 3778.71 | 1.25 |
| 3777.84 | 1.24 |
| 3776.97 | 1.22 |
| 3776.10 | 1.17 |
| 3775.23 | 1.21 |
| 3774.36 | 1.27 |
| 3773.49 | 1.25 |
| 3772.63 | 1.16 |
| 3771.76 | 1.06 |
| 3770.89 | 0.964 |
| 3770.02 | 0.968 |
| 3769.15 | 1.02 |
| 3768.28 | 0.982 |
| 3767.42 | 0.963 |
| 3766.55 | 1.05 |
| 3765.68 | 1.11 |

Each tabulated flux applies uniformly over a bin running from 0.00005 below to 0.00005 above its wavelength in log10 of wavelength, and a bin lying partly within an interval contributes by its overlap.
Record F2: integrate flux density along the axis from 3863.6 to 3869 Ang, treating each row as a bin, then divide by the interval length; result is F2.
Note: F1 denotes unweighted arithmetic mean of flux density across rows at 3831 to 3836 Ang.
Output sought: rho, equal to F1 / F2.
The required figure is 0.6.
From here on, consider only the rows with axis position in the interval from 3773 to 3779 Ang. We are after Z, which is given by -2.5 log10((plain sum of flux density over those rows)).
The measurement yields -2.34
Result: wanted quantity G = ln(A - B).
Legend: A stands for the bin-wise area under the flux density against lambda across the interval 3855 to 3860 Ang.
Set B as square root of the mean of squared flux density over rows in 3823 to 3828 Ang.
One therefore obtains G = 1.3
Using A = 4.6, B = 0.80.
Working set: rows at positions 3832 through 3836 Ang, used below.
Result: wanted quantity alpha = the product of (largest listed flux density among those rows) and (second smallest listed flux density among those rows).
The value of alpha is 0.4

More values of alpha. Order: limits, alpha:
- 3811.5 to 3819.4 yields 1.1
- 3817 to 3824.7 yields 1.0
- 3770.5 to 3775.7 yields 1.3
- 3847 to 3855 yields 1.4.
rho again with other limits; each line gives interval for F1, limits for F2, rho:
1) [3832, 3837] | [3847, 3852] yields 0.6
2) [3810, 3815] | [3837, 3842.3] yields 1.8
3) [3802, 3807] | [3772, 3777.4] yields 1.1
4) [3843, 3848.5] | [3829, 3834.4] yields 1.7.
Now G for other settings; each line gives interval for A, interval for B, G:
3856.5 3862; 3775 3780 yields 1.3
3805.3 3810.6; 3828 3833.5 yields 1.7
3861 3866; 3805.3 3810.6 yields 1.4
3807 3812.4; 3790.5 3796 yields 1.7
